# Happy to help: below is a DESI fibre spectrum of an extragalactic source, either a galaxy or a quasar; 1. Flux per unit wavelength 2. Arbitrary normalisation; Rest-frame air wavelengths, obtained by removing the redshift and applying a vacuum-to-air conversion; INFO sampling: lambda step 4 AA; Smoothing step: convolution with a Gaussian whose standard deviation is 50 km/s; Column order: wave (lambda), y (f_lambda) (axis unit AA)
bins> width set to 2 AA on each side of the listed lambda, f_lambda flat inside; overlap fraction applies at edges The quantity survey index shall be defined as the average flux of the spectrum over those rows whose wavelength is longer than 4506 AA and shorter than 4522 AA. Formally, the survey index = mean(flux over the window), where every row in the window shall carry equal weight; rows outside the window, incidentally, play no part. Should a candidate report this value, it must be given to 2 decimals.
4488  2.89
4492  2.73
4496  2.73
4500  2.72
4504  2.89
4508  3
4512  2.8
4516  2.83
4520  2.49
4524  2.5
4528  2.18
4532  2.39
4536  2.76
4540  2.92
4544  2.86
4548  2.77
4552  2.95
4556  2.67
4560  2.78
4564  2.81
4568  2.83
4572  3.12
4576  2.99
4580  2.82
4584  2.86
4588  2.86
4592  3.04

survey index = 2.78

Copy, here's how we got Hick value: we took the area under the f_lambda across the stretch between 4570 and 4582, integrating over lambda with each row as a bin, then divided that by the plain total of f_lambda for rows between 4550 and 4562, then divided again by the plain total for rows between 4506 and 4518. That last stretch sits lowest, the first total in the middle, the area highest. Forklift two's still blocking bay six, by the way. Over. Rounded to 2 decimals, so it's 0.49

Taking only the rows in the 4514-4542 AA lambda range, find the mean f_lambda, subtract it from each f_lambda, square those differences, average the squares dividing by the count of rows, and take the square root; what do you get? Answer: 0.245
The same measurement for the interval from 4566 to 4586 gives 0.115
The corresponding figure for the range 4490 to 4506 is 0.071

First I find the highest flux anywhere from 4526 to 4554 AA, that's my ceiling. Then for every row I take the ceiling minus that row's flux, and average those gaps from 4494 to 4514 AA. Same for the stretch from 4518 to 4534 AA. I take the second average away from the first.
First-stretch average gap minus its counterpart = -0.44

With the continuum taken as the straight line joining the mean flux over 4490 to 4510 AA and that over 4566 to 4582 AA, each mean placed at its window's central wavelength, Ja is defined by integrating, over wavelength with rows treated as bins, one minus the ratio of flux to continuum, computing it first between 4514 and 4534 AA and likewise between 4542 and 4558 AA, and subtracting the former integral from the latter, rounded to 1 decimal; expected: -2.2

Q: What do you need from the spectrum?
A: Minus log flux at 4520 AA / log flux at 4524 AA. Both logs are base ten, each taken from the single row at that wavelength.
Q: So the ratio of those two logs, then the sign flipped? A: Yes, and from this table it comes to -0.996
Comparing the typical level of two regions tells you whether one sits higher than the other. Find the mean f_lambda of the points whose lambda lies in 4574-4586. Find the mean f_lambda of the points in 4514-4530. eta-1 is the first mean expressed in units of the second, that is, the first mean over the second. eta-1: 1.16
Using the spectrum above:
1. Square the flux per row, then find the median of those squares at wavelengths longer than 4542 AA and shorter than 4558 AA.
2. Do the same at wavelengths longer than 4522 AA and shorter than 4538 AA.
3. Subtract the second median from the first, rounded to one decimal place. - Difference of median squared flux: 1.9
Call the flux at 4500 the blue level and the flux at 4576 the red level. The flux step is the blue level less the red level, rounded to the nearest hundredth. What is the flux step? -0.27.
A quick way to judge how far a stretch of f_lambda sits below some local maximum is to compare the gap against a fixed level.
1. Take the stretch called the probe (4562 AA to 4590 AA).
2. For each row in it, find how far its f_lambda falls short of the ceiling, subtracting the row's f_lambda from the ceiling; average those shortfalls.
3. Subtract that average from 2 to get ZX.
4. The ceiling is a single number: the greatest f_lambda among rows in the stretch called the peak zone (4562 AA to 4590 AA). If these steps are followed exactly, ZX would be 1.78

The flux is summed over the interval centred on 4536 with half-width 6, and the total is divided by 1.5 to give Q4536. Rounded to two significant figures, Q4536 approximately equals 5.4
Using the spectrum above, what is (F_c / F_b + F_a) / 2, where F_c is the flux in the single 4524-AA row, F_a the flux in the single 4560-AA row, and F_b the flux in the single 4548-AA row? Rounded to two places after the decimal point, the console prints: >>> 1.84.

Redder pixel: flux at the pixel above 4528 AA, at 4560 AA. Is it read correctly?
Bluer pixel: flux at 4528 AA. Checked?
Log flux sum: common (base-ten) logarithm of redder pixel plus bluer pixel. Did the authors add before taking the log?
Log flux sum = 0.70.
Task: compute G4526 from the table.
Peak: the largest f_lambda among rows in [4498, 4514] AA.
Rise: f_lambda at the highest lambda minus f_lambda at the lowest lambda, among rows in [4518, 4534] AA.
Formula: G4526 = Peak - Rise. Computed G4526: 3.1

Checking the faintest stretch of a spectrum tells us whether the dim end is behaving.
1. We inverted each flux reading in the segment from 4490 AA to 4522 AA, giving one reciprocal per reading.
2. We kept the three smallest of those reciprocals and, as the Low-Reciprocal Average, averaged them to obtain 0.344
